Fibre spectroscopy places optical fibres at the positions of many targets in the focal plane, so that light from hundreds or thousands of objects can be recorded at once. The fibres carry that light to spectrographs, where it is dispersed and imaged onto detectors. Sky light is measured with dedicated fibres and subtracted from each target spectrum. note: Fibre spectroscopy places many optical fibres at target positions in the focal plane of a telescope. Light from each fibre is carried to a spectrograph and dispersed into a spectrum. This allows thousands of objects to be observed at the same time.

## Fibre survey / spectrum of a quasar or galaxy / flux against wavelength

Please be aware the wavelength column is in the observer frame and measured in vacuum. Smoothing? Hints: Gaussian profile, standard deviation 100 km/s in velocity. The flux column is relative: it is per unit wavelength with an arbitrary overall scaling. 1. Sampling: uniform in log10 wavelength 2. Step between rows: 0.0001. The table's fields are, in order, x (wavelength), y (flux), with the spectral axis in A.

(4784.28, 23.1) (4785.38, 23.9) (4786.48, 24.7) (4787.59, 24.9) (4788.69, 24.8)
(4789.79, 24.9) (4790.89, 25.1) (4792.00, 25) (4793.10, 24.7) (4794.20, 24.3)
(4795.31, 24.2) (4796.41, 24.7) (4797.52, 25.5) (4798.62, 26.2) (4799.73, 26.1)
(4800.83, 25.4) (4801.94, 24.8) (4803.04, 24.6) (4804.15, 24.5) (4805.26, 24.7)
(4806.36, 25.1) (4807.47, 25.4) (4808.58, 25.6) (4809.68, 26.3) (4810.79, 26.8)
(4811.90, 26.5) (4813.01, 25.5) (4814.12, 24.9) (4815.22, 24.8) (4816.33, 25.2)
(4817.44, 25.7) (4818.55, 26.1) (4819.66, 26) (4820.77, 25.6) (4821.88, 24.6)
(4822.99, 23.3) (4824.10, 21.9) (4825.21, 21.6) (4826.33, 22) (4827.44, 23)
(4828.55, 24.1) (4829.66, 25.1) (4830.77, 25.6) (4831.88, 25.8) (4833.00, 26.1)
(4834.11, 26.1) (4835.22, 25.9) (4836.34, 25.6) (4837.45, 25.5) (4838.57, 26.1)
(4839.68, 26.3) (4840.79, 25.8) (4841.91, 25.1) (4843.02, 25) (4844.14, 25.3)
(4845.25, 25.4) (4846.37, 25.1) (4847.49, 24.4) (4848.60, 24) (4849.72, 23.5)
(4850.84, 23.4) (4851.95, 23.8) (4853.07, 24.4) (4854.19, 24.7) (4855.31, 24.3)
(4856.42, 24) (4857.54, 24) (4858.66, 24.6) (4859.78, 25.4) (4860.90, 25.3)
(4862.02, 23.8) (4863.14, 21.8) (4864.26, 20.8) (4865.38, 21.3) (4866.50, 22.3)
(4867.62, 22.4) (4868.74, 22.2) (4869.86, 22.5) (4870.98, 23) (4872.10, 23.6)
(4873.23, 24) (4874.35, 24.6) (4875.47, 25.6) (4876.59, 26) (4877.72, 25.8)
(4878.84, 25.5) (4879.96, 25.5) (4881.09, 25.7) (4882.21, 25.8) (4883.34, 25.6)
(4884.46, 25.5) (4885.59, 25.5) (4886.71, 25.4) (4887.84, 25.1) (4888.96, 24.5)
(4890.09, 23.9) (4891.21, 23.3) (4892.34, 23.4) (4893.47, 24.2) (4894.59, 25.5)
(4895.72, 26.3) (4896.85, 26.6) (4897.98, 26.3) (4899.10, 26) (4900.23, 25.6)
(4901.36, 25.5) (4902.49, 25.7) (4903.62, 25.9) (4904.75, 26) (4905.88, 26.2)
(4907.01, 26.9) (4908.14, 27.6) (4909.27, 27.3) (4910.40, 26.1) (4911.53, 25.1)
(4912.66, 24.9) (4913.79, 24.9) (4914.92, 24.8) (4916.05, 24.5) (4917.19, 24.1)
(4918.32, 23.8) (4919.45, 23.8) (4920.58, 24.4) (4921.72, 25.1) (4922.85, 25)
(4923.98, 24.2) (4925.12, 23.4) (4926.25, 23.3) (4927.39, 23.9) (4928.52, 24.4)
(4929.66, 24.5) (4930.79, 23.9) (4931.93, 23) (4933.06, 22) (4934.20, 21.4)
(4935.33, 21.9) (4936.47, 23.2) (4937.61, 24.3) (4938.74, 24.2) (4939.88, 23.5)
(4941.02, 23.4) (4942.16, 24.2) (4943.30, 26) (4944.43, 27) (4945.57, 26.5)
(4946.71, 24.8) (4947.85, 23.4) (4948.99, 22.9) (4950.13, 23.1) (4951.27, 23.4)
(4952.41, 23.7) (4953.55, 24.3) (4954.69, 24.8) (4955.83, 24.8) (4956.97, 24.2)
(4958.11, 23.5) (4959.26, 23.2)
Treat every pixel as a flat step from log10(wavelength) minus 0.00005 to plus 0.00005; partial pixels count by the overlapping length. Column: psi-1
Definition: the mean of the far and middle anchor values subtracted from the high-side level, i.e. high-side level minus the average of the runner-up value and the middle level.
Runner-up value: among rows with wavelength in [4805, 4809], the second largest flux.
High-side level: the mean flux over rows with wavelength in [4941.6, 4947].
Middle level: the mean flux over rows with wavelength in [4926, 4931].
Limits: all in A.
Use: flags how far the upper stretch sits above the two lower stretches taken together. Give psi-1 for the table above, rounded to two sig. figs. 1.0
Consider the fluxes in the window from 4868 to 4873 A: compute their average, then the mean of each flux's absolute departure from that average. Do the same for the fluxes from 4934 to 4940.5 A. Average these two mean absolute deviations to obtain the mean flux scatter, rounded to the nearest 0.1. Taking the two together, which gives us 0.7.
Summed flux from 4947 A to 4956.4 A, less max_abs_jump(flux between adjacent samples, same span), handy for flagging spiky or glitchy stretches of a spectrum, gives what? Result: 190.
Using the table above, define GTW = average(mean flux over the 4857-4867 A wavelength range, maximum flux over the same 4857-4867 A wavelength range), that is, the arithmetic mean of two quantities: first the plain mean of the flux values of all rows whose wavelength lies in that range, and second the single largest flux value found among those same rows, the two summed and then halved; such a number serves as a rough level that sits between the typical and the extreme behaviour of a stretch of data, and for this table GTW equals 24.3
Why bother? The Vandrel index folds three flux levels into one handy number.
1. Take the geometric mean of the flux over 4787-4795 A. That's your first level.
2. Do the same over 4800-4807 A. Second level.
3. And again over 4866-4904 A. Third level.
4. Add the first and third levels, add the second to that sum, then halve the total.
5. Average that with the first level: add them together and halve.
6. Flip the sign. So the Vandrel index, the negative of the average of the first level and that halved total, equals -31.0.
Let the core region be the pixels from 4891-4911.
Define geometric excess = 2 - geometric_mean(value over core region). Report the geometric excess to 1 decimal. -23.8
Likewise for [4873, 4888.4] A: -23.4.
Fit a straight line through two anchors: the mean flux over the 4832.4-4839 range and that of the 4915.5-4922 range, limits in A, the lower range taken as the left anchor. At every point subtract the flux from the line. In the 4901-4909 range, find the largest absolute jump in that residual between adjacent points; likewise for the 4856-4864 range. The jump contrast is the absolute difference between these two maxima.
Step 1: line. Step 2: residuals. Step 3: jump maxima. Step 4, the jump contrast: 1.3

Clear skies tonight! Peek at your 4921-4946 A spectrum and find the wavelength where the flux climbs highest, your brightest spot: 4944.43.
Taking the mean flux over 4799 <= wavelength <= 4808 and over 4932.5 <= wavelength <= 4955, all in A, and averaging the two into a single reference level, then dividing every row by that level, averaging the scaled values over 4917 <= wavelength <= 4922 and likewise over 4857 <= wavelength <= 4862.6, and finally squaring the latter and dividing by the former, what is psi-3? 1.02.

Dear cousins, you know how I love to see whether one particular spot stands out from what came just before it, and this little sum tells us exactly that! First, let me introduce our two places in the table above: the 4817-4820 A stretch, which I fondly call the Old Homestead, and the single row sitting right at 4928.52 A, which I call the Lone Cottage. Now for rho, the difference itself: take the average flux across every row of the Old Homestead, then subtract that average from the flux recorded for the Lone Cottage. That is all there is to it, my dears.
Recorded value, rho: -1.5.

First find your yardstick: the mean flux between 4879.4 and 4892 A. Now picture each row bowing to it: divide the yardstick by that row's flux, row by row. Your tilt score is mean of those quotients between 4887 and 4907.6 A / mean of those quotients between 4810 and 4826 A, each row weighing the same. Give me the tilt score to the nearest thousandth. 0.978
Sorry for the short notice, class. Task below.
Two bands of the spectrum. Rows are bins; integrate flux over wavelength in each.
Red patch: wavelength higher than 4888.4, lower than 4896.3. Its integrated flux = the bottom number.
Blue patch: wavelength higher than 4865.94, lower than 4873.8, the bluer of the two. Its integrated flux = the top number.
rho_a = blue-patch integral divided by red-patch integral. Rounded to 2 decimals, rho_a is 0.93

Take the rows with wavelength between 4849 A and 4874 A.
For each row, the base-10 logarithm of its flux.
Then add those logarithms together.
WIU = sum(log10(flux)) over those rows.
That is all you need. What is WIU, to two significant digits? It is 30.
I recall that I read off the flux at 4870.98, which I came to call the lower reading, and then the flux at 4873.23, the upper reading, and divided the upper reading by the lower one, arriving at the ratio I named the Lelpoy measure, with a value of 1.04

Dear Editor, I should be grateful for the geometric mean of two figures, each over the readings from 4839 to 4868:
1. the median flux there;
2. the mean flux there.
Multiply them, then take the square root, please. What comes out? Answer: 24.2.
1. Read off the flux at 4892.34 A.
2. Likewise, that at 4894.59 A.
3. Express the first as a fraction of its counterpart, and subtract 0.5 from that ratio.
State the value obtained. 0.42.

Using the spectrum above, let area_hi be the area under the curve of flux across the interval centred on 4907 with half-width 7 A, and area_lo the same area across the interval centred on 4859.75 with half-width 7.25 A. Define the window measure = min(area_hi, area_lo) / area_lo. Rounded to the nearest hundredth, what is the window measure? 1.00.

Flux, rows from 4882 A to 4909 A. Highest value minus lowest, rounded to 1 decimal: 4.3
